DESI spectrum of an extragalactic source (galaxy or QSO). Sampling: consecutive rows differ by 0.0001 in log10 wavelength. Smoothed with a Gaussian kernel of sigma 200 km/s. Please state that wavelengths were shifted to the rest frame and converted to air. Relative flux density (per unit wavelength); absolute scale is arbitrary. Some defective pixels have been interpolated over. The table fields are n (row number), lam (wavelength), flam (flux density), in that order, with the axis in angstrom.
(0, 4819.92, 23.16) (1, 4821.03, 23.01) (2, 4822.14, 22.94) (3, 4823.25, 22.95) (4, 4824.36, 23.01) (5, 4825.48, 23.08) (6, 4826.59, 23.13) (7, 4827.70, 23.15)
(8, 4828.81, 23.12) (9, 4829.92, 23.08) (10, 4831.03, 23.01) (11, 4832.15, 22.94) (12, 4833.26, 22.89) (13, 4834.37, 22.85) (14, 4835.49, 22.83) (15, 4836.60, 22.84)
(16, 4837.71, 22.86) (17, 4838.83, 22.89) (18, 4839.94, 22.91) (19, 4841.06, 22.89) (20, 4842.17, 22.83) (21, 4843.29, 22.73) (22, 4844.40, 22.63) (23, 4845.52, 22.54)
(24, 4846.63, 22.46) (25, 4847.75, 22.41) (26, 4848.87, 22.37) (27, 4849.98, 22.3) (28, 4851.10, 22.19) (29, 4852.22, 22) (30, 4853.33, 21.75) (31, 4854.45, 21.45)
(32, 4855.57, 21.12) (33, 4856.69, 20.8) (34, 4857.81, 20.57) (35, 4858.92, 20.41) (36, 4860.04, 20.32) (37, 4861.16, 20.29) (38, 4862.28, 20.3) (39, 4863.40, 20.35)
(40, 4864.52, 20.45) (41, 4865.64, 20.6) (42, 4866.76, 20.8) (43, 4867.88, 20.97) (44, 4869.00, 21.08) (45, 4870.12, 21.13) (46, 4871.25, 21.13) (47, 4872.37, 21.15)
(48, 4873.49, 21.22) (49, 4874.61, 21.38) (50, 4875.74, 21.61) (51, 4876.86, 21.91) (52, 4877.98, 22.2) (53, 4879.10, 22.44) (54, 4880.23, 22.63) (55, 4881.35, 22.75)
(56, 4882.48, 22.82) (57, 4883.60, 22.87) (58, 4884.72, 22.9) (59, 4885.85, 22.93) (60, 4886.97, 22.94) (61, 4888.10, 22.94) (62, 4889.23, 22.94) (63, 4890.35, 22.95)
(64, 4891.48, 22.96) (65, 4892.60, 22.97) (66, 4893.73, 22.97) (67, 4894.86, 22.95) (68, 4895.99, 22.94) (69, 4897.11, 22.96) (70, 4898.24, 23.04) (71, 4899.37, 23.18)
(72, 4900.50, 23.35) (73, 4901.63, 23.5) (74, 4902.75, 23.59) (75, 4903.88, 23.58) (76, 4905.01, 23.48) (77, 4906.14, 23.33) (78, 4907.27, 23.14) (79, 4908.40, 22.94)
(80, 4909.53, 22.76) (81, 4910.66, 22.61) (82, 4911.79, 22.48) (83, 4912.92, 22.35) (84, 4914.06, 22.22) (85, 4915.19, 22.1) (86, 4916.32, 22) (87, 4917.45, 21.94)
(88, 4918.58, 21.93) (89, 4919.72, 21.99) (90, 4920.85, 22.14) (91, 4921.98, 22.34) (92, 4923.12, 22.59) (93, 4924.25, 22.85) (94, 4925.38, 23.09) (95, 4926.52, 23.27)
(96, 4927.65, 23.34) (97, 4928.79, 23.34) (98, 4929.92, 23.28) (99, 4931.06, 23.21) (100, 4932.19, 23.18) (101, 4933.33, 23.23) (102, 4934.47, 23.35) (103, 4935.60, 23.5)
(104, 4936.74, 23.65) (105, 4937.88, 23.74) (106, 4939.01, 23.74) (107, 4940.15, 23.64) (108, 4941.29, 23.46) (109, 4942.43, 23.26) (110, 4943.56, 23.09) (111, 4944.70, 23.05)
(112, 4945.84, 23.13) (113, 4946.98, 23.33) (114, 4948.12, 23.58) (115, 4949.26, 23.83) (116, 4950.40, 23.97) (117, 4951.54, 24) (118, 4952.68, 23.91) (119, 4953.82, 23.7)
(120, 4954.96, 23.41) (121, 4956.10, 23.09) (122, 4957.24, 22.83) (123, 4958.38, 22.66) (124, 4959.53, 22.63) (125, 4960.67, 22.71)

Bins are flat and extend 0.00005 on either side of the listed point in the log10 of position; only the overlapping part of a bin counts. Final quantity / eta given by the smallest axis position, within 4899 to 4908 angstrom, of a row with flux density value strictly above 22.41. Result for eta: 4899.37 angstrom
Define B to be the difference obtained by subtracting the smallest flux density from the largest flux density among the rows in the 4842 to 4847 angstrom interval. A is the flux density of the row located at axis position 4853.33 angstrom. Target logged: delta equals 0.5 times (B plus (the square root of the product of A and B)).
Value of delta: 1.6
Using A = 21.75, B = 0.37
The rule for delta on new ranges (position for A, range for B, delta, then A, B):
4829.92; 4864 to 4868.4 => 2.0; 23.08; 0.52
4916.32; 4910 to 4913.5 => 1.3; 22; 0.26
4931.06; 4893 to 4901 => 1.7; 23.21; 0.41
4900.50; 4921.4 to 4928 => 2.9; 23.35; 1.00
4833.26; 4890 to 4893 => 0.3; 22.89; 0.02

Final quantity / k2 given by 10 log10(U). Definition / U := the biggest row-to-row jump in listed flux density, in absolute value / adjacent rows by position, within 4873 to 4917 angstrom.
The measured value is -5.2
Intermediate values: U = 0.30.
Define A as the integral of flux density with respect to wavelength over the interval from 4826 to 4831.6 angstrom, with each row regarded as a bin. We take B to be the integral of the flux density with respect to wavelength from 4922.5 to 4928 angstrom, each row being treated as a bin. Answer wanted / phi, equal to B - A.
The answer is -3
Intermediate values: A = 129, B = 127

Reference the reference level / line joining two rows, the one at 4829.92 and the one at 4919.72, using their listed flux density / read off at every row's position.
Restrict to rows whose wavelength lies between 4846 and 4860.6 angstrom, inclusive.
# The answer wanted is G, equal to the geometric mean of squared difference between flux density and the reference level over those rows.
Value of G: 1.0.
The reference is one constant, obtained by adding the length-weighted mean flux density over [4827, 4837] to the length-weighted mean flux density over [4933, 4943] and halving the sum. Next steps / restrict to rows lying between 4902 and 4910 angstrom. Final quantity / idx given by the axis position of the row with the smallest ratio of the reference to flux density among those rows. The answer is 4902.75 angstrom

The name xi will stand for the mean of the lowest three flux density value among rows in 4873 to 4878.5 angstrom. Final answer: 21.40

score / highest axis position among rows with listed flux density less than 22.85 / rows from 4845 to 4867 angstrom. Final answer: 4866.76 angstrom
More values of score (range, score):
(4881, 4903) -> 4882.48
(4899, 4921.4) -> 4920.85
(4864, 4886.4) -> 4882.48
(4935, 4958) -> 4957.24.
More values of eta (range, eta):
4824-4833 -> 4824.36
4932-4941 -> 4932.19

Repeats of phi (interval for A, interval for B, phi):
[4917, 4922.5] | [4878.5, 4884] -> 3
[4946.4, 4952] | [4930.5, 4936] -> -5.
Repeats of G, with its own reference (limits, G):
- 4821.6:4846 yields 0.0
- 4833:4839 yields 0.0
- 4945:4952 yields 3.9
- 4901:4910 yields 1.2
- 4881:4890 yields 0.2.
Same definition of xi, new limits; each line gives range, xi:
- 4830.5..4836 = 22.86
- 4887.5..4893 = 22.94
